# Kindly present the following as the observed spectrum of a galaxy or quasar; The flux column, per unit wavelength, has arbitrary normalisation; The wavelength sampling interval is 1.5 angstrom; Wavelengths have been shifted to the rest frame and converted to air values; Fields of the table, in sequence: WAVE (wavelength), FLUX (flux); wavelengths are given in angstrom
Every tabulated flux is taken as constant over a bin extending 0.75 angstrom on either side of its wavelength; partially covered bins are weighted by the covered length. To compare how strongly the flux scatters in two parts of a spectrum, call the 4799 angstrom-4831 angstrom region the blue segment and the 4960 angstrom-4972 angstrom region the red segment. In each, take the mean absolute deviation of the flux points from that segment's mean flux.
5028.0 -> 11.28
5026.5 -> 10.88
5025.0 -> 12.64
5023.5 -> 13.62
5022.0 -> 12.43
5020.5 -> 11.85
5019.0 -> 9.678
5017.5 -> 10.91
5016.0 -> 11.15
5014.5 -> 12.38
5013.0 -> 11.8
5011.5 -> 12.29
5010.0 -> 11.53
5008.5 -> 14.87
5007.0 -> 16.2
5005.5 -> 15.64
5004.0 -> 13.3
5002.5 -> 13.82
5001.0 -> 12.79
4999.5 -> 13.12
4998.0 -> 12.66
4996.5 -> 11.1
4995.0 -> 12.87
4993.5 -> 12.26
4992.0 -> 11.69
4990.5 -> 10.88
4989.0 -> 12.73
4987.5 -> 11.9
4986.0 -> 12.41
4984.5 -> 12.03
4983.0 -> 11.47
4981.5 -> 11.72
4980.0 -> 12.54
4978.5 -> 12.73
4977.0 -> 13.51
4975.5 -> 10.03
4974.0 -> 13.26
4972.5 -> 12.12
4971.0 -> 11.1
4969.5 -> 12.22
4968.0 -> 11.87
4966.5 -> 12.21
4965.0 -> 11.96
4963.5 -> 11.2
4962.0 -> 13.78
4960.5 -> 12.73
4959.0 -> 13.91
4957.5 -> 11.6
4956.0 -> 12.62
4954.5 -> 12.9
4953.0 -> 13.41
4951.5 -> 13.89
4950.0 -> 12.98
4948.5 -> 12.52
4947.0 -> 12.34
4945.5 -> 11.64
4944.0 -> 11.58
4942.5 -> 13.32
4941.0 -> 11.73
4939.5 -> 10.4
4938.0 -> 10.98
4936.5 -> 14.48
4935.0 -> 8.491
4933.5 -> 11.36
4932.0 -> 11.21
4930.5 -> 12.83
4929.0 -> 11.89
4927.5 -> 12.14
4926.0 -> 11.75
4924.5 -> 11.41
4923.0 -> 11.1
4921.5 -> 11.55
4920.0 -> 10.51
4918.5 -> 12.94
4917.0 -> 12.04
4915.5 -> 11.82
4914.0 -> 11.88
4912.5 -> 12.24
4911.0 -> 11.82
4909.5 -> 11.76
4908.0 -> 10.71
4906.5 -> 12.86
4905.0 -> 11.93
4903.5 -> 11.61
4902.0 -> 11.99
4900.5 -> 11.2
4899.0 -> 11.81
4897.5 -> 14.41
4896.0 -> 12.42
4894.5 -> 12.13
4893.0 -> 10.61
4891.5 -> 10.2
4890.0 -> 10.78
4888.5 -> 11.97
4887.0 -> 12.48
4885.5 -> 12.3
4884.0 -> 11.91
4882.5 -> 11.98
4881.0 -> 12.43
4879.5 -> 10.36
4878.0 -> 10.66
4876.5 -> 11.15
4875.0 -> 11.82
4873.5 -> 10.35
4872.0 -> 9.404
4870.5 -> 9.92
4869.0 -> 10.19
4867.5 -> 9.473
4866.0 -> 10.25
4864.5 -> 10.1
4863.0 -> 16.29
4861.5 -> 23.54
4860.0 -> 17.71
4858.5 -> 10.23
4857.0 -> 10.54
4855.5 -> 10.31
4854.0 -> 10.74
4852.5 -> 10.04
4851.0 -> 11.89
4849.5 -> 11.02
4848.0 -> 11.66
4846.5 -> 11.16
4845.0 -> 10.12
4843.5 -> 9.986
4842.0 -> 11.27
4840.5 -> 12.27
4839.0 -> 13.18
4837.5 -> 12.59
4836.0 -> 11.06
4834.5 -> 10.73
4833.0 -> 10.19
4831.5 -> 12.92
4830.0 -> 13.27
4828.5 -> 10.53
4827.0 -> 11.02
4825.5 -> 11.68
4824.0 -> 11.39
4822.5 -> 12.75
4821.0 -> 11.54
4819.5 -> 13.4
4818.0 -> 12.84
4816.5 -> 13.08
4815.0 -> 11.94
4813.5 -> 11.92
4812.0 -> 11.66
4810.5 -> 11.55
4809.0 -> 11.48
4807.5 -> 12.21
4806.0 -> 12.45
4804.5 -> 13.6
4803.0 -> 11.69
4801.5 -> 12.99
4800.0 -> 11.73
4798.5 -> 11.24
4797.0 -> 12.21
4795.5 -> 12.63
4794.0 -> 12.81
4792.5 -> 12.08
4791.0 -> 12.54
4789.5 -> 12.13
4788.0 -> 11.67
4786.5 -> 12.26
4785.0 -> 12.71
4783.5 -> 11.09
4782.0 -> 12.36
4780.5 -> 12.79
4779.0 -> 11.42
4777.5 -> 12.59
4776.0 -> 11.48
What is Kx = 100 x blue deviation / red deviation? 118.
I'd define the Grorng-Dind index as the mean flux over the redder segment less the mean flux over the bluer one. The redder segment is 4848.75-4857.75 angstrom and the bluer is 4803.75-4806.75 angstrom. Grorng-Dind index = -2.3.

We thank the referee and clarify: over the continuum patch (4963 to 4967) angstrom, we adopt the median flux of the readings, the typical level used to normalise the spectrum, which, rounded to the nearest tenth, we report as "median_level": 12.0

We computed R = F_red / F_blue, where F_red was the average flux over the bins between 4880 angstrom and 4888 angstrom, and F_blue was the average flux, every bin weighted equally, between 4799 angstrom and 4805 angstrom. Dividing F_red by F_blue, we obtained 0.98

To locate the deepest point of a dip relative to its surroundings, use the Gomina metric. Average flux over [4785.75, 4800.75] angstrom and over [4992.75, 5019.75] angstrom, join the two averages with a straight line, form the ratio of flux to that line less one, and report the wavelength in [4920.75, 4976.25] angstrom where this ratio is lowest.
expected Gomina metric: 4935.0 angstrom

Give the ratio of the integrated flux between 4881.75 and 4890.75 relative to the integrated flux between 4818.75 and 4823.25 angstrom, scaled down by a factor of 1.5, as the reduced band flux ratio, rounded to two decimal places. 1.26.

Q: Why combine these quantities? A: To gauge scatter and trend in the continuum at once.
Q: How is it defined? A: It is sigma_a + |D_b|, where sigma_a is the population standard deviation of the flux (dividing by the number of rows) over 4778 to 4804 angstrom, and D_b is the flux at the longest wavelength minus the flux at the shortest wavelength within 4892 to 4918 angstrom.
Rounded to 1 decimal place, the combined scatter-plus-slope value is 2.0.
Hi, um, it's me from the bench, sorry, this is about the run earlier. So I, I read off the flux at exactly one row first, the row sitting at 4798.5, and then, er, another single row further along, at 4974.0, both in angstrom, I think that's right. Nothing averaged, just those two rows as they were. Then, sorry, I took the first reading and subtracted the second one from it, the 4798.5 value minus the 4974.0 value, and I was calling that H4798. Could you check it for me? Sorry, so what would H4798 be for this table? -2.0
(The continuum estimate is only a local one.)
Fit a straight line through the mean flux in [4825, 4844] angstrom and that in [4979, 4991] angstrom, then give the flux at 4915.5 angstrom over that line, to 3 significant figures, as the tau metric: 1.00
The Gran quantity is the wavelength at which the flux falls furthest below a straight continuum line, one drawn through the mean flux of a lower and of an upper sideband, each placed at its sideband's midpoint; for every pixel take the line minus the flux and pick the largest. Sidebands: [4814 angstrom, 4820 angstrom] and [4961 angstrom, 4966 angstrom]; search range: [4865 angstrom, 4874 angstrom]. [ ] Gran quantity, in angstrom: 4872.0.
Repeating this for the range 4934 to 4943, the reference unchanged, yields 4935.0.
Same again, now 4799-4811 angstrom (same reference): 4809.0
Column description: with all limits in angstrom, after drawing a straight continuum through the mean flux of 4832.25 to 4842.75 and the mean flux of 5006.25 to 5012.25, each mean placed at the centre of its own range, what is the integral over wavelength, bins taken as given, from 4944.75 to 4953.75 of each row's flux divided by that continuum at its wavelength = 8.9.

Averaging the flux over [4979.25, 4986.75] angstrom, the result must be 12.03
